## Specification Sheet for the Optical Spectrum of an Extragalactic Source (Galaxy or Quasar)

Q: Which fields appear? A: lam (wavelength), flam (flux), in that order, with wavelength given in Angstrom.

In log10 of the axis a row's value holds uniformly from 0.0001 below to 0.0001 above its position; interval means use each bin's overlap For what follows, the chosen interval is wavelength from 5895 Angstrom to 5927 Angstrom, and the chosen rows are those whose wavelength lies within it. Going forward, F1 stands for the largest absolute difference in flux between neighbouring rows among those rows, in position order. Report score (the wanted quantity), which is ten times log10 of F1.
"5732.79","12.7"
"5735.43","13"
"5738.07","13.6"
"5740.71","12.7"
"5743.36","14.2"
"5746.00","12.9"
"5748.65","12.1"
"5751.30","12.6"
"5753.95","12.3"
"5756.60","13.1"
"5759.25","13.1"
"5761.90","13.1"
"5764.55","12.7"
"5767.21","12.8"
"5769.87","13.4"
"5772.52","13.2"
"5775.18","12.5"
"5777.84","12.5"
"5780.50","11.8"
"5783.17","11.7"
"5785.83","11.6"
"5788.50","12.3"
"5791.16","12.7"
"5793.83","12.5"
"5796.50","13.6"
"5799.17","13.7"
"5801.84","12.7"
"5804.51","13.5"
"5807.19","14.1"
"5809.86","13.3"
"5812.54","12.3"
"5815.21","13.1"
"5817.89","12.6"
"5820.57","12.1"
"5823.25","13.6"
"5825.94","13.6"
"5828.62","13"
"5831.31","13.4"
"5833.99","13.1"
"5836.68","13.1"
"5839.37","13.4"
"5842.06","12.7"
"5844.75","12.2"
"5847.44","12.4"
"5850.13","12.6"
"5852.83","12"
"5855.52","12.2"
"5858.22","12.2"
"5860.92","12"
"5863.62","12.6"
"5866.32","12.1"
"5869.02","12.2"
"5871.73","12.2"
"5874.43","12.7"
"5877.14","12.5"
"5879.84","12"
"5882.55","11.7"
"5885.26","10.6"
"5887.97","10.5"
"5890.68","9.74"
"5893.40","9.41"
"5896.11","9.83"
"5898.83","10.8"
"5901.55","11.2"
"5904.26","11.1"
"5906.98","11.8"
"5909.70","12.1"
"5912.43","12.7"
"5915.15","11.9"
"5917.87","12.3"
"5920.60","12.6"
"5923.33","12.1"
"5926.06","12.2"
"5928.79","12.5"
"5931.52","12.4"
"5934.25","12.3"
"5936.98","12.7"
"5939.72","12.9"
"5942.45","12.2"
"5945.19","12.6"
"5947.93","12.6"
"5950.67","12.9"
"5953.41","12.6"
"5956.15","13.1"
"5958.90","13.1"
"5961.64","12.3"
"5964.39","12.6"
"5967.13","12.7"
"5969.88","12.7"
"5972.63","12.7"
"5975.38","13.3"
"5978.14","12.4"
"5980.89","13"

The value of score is -0.1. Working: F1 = 0.97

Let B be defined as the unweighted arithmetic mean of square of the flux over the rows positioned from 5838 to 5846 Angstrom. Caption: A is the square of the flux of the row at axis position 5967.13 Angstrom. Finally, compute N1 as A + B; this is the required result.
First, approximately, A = 161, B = 163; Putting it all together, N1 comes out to 325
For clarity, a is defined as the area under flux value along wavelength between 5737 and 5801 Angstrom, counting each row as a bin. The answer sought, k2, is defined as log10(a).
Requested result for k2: 2.91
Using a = 818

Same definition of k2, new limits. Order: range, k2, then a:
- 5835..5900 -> 2.89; 769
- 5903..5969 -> 2.91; 821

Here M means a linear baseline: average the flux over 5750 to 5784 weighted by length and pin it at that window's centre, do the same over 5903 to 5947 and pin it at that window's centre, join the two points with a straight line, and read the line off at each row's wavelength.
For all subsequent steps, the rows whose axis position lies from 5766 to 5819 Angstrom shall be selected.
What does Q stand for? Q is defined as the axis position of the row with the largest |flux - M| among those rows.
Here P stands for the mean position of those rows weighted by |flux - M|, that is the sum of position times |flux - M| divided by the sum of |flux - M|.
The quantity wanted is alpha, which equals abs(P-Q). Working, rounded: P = 5793.8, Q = 5807.19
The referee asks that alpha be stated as 13.4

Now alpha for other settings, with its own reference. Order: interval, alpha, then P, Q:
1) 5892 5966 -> 23.5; 5916.9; 5893.40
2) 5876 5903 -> 1.4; 5892.0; 5893.40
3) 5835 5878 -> 13.7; 5853.1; 5839.37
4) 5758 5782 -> 9.1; 5771.4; 5780.50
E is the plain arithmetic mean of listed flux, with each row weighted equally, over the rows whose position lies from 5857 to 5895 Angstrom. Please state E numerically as 11.6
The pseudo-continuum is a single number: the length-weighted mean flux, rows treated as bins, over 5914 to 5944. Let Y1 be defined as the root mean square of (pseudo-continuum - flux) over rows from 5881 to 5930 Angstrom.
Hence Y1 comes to 1.41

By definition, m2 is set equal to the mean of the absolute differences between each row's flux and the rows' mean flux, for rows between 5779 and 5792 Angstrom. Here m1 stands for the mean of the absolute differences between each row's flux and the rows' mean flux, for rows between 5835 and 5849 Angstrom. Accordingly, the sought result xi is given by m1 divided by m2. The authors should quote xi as 1.02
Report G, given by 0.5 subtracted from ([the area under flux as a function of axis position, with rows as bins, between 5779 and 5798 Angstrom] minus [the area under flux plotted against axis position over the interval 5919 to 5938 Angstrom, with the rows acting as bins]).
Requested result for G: -2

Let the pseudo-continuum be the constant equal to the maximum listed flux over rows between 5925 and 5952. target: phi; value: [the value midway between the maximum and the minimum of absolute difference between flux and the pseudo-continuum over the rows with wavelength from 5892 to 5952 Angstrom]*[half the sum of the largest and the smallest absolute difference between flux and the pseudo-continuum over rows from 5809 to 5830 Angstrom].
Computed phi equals 0.8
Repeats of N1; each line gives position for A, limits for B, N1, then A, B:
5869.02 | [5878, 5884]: 289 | 149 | 140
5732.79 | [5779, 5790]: 302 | 161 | 140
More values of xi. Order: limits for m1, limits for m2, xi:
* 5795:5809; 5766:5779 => 1.00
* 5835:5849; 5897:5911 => 0.89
